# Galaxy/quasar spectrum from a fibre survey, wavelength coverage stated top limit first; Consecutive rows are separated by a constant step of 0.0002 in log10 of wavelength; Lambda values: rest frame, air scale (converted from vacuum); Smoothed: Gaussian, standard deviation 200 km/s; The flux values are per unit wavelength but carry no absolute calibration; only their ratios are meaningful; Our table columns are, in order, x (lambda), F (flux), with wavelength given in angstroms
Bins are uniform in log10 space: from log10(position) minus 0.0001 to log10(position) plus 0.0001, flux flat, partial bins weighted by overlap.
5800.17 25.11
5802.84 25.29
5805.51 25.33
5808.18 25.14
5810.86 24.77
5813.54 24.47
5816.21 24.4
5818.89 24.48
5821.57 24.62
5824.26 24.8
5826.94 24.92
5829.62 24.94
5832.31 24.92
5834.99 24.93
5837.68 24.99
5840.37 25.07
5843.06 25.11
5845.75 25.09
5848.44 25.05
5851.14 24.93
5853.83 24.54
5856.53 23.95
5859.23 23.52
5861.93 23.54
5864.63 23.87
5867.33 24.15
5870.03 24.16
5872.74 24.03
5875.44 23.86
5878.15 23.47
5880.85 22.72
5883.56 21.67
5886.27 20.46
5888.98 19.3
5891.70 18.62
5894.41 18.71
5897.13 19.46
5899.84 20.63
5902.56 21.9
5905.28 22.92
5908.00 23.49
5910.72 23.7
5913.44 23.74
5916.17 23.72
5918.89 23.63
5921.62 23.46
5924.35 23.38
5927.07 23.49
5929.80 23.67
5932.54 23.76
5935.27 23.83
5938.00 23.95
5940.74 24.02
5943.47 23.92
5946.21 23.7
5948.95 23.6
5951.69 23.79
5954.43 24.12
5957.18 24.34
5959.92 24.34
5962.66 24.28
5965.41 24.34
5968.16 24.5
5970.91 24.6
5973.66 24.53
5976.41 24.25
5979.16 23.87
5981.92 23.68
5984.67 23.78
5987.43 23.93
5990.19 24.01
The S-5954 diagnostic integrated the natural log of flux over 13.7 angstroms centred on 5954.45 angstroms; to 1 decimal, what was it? 43.6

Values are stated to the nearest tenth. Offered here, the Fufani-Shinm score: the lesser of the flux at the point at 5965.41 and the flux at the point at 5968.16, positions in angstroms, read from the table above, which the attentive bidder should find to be 24.3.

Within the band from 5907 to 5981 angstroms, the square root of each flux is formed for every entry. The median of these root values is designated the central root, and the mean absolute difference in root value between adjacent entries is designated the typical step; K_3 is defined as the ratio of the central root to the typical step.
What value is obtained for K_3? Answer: 353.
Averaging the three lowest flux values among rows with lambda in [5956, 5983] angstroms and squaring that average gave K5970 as 573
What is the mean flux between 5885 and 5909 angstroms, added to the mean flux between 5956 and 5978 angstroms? 45.0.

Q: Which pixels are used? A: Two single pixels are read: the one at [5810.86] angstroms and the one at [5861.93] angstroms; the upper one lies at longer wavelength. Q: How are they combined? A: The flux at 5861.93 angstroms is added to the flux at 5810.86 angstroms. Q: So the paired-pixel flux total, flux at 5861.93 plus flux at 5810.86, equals 48.3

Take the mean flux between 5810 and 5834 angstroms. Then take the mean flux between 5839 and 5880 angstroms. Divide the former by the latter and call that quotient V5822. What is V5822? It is 1.02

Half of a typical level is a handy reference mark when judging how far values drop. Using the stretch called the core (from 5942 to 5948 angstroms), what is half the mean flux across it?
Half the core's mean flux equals 11.91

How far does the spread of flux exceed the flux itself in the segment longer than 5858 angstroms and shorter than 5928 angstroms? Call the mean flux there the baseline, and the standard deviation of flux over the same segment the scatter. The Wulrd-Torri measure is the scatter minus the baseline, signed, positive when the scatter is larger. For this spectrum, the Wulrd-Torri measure -21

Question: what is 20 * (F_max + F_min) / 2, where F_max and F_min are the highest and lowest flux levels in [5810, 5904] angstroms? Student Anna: 437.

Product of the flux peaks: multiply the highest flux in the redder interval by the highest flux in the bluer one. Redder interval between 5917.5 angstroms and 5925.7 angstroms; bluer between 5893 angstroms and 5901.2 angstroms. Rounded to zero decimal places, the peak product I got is 487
